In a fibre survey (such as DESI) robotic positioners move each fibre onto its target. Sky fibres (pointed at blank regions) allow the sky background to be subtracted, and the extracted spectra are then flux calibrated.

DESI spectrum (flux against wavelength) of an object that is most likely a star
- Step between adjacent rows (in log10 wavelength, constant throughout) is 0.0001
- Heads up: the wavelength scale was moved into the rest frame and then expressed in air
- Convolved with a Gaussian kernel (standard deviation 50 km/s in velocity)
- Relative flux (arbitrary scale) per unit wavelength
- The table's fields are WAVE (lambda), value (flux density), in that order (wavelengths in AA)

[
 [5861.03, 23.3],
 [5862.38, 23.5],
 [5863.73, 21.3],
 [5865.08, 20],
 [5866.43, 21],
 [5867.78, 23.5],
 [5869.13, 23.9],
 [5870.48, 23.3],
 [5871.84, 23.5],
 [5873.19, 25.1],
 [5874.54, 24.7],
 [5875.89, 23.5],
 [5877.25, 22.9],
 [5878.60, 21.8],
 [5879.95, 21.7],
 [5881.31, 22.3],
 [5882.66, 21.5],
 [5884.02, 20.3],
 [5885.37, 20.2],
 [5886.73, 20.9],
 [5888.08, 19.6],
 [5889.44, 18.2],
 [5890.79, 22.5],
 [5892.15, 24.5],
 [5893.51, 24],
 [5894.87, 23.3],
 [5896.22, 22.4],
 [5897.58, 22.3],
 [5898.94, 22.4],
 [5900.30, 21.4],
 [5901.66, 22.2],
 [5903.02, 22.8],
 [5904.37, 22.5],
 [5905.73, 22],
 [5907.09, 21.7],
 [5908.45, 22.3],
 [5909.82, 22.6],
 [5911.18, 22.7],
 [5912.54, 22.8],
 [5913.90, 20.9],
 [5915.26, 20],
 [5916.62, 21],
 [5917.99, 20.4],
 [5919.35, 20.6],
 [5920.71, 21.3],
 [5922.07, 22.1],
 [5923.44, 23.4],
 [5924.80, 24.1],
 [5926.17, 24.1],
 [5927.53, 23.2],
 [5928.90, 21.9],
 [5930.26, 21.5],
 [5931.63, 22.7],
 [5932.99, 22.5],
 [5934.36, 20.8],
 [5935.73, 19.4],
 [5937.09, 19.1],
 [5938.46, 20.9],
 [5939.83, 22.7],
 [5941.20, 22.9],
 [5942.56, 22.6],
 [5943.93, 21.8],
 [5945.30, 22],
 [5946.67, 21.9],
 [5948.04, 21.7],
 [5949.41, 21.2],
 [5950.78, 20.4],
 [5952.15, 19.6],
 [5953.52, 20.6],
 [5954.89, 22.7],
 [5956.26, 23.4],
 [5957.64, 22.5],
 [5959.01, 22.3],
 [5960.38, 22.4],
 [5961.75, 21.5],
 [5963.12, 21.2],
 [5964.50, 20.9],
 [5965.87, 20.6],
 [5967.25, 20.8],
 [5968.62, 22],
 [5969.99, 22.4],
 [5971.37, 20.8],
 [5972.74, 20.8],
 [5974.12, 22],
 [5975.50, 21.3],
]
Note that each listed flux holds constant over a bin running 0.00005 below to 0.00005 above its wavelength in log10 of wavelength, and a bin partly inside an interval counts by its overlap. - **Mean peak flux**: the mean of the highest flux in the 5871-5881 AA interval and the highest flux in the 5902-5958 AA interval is 24.6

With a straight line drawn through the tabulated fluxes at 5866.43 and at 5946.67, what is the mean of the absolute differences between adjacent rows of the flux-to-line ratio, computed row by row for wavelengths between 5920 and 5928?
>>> 0.0341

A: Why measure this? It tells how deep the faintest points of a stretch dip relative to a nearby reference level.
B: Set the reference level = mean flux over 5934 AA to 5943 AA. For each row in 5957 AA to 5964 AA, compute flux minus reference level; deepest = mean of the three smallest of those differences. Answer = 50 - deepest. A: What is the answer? 49.5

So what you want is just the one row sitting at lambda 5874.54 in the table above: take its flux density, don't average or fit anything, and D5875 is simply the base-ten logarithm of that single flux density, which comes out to 1.39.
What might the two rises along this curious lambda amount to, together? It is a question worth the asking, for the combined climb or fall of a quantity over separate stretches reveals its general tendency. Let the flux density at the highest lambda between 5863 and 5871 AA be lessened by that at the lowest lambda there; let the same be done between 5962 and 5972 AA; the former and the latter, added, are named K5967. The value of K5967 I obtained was 2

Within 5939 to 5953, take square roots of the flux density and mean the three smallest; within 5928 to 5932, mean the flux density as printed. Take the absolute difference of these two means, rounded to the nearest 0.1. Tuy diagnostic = 17.5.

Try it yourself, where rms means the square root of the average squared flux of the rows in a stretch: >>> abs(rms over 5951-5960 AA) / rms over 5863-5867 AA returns 1.05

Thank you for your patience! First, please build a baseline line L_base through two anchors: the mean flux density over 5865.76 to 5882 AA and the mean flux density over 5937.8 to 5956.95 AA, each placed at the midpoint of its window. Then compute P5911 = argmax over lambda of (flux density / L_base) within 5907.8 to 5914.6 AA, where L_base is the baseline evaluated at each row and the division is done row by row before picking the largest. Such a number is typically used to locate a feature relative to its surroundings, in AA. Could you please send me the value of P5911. 5912.54 AA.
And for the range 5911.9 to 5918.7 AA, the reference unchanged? 5912.54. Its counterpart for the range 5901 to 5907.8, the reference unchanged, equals 5903.02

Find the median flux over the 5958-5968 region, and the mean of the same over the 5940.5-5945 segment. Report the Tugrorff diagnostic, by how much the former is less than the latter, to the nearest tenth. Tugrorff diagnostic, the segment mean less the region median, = 1.2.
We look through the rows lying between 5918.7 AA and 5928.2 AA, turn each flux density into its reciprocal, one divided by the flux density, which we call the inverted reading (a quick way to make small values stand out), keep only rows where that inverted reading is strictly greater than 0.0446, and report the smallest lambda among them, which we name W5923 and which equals 5919.35 AA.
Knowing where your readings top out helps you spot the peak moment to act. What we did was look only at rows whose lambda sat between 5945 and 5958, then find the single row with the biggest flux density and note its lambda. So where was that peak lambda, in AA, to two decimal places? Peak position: 5956.26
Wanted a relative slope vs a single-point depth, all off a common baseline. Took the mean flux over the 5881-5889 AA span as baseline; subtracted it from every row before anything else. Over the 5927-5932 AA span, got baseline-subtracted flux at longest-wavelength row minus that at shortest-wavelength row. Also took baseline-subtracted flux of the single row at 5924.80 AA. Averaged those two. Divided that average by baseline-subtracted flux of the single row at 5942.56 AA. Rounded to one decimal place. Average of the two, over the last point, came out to 0.8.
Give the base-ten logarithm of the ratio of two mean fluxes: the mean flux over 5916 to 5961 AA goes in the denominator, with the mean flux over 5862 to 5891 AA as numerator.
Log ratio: 0.005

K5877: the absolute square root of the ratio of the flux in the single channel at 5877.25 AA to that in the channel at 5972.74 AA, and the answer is 1.05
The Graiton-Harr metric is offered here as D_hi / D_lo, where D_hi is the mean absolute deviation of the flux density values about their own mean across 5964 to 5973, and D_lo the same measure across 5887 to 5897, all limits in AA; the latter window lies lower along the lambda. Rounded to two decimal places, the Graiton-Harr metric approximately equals 0.32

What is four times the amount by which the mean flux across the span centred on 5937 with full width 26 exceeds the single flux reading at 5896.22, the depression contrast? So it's -1.8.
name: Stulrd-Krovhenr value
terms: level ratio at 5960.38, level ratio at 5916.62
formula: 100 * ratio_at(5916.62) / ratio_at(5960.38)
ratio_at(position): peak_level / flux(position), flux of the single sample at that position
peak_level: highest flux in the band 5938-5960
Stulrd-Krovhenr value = 107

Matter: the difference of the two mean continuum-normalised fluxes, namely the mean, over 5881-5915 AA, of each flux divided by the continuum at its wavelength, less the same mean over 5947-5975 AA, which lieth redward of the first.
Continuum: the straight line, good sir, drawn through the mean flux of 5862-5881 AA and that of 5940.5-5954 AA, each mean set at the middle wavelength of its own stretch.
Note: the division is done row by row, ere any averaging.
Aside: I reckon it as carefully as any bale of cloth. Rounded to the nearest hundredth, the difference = -0.03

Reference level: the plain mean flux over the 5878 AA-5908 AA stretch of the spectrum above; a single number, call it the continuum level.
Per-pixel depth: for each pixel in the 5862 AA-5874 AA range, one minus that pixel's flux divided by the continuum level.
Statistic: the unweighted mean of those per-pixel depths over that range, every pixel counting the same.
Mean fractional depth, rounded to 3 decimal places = -0.043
